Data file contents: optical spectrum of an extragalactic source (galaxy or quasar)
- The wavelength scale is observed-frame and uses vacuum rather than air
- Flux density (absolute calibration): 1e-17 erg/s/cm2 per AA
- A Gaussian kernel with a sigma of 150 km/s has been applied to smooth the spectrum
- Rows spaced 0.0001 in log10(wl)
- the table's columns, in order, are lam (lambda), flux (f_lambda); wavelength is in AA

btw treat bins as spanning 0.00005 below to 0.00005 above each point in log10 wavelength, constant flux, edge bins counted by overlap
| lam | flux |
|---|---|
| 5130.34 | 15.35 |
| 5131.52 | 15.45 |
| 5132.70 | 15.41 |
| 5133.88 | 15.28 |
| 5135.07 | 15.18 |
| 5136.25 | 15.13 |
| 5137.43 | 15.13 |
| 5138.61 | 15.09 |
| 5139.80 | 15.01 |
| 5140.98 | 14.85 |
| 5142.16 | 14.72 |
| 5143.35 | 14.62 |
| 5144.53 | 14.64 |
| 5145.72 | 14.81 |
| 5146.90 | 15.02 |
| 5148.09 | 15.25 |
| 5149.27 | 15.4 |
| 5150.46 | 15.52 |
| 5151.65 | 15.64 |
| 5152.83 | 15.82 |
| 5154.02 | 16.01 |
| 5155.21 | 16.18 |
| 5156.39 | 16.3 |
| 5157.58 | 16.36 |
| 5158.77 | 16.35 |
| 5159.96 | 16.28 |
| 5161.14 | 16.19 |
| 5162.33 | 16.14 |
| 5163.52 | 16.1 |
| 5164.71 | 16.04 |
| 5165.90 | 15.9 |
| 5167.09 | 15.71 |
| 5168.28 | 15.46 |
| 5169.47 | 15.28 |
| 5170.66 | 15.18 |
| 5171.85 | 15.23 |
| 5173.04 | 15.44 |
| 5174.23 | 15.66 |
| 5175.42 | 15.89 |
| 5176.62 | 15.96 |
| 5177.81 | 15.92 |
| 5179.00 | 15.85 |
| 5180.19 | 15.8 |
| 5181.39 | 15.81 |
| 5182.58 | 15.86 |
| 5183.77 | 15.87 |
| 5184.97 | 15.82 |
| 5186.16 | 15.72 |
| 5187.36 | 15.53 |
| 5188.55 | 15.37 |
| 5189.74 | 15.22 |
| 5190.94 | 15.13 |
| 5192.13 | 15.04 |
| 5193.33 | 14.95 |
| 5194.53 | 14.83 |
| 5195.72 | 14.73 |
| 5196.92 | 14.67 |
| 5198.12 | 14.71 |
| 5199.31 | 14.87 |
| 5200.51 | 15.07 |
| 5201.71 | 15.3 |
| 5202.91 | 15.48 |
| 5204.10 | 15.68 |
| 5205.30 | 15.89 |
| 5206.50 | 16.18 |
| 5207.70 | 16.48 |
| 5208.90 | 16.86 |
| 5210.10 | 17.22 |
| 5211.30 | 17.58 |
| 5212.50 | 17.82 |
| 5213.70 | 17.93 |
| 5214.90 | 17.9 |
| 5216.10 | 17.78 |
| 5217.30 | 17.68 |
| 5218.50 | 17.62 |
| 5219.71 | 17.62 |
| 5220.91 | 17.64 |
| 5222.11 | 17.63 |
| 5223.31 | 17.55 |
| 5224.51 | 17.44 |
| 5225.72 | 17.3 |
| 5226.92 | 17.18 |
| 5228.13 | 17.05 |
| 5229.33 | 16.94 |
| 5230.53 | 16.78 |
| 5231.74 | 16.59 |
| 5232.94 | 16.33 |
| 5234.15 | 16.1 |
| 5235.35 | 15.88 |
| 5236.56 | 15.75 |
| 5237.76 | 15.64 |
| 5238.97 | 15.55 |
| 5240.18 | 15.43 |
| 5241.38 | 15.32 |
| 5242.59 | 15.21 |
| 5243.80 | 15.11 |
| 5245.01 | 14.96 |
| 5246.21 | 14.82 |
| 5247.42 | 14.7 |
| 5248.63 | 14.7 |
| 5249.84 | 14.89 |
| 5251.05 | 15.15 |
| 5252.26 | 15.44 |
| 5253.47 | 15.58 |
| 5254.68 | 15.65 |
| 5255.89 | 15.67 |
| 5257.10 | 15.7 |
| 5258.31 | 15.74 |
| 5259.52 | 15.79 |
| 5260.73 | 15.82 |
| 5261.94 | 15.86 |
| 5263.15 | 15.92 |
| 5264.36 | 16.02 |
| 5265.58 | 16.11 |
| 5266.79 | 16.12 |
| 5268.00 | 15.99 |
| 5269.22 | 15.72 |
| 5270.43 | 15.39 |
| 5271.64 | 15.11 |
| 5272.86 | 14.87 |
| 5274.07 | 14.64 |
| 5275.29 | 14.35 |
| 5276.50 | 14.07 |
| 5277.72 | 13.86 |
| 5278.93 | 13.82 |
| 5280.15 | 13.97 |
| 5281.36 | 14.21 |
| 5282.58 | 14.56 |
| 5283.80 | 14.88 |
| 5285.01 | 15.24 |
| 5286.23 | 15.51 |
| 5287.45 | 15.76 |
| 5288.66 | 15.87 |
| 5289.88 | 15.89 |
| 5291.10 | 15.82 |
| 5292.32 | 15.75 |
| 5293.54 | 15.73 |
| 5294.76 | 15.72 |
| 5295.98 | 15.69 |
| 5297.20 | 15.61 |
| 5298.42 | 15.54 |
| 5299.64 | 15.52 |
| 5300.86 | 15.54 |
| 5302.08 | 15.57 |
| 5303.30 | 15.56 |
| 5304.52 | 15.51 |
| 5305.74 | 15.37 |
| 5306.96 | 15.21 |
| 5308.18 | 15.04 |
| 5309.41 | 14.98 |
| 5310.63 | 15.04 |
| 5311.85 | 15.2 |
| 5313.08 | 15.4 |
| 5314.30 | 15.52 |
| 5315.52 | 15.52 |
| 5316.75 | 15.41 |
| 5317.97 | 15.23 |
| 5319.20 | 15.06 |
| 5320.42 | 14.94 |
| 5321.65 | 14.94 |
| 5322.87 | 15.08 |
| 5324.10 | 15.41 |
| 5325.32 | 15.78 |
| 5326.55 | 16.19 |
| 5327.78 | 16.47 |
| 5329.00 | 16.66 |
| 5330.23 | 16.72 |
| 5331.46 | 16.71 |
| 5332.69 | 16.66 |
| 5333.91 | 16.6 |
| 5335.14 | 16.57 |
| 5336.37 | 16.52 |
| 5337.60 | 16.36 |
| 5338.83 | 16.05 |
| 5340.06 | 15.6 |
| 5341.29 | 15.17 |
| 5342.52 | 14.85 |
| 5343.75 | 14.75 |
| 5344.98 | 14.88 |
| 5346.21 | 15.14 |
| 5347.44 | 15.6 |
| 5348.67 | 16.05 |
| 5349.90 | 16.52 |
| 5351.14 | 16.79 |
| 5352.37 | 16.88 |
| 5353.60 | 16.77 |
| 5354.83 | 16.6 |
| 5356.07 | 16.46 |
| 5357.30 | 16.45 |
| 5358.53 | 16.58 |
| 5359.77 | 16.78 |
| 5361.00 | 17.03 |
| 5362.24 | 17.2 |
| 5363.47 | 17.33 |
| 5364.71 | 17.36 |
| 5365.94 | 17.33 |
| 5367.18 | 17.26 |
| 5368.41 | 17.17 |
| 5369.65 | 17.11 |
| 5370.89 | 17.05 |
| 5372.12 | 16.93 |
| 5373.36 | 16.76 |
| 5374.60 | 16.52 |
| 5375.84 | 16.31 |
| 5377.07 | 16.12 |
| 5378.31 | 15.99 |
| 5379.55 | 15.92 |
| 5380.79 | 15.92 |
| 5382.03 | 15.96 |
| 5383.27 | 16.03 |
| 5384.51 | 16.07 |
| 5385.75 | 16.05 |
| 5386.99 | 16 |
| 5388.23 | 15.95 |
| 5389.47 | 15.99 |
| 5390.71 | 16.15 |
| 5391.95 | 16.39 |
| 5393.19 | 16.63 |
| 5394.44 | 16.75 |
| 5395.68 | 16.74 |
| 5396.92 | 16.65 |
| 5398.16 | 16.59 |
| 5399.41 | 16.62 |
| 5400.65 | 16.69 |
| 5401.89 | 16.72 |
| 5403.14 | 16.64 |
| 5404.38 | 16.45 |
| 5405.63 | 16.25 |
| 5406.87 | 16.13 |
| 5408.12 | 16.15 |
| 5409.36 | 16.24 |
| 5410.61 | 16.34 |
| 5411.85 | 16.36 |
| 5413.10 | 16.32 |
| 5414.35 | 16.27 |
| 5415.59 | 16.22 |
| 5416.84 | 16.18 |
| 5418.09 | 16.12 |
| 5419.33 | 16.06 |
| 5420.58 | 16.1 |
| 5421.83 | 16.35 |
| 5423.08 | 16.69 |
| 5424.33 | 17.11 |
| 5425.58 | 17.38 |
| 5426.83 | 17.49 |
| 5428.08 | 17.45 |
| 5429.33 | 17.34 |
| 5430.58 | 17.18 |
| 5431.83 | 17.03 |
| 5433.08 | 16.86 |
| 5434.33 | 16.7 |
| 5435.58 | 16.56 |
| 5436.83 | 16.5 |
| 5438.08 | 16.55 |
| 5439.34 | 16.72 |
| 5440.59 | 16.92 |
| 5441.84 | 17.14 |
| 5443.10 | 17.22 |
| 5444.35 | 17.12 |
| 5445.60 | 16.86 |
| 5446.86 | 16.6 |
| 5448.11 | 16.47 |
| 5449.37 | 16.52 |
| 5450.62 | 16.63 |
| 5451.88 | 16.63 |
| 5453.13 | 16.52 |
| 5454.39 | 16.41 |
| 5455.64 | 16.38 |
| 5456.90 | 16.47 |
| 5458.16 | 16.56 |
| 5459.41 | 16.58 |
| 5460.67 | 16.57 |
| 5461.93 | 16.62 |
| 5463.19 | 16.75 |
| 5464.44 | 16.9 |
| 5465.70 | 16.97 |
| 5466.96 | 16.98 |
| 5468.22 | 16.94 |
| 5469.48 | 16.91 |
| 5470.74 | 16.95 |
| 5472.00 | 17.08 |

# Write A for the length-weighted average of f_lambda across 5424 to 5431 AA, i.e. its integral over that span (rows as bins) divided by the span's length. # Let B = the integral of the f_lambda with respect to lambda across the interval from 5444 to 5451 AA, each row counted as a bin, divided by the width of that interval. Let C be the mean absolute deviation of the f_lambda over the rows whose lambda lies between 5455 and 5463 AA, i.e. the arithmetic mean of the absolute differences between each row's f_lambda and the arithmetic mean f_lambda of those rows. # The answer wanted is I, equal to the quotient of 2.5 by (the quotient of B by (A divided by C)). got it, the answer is 37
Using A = 17.3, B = 16.7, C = 0.070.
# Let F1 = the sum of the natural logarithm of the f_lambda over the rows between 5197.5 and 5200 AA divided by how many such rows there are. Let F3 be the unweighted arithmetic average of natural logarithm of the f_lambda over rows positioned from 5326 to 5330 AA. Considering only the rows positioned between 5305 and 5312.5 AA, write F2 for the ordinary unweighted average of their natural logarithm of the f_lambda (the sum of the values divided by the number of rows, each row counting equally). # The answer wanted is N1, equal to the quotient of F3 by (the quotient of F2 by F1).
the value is 2.78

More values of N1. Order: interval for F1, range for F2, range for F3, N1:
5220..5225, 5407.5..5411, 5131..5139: 2.80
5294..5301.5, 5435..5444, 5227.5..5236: 2.73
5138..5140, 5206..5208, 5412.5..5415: 2.71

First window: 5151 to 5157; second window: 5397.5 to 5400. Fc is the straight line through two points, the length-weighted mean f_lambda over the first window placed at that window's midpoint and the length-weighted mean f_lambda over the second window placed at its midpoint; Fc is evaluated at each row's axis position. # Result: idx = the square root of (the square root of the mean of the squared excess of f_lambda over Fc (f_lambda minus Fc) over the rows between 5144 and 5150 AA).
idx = 1.0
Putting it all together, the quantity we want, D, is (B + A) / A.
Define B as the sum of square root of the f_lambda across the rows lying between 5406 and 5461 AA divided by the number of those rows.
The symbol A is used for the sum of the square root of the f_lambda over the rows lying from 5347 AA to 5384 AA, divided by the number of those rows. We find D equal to 2.00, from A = 4.08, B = 4.08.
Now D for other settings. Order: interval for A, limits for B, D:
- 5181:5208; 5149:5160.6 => 2.02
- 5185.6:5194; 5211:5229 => 2.07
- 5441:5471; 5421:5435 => 2.01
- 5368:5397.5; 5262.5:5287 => 1.96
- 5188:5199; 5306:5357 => 2.03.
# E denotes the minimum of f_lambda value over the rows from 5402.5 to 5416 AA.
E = 16.13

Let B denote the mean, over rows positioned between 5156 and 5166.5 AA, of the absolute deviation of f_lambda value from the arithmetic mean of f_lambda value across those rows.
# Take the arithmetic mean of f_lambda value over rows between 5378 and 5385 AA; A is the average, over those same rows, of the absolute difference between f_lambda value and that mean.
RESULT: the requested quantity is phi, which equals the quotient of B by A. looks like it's 2.6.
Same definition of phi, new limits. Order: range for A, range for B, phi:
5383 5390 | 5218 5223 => 0.2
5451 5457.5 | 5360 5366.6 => 1.5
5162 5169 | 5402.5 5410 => 0.8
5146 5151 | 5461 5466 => 0.8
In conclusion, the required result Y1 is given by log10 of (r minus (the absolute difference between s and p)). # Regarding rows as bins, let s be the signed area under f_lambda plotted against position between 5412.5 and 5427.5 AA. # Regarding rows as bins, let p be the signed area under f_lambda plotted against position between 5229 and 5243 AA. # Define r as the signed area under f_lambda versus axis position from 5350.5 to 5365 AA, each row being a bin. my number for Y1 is 2.34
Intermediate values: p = 223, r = 244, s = 248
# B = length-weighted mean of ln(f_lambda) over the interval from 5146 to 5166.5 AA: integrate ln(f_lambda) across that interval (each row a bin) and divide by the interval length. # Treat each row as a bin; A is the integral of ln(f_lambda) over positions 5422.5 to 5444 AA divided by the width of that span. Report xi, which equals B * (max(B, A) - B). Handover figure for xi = 0.184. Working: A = 2.83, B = 2.77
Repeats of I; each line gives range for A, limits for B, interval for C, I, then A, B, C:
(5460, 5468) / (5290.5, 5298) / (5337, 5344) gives 5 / 16.8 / 15.7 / 0.540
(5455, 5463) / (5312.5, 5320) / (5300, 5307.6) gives 24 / 16.5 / 15.4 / 0.113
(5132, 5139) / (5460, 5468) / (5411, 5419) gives 32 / 15.2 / 16.8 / 0.072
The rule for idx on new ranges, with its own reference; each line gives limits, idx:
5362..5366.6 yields 0.9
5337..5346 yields 1.1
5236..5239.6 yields 0.7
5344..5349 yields 1.1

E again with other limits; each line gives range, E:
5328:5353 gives 14.75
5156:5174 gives 15.18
